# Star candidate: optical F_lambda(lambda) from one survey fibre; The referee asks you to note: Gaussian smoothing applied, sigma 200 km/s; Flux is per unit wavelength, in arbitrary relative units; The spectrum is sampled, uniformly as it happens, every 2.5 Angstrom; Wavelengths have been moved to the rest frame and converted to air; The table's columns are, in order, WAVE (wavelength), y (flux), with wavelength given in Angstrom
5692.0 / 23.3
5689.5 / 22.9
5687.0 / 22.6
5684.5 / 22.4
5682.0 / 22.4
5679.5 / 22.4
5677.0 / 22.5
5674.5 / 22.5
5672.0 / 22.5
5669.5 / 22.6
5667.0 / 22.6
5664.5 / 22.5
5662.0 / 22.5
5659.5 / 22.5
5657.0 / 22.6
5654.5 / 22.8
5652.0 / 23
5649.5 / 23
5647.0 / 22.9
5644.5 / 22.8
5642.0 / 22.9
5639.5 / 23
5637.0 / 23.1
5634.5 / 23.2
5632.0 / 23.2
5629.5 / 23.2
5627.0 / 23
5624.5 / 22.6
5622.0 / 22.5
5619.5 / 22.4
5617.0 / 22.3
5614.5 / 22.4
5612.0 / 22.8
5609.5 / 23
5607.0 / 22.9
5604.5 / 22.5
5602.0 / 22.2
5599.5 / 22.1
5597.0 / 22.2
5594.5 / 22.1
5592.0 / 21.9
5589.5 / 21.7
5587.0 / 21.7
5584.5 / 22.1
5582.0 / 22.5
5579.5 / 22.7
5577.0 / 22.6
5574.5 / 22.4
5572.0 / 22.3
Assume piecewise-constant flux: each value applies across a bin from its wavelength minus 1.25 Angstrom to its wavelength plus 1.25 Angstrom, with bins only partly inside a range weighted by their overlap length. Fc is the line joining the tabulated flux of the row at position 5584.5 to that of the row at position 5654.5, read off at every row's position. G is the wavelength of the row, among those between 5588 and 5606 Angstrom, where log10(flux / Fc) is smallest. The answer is 5589.5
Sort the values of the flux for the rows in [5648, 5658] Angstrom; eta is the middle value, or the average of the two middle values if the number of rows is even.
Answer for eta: 22.9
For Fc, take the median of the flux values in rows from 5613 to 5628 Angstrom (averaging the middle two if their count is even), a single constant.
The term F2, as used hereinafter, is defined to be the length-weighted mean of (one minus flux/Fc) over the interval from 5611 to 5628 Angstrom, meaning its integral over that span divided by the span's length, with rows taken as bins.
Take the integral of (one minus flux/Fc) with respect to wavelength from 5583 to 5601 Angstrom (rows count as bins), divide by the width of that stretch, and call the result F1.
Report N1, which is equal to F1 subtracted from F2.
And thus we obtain -0.026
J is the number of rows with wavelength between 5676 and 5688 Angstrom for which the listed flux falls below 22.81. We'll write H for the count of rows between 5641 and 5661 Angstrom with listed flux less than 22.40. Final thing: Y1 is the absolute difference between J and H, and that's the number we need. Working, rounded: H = 0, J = 5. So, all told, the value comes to 5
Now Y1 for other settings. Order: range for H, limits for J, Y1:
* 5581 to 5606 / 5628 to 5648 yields 7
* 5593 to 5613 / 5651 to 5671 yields 3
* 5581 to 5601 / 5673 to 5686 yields 2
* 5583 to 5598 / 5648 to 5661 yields 3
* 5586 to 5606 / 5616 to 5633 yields 3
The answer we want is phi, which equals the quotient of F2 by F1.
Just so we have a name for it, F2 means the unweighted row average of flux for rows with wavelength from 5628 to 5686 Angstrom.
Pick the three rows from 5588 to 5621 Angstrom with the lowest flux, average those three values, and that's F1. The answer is 1.04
